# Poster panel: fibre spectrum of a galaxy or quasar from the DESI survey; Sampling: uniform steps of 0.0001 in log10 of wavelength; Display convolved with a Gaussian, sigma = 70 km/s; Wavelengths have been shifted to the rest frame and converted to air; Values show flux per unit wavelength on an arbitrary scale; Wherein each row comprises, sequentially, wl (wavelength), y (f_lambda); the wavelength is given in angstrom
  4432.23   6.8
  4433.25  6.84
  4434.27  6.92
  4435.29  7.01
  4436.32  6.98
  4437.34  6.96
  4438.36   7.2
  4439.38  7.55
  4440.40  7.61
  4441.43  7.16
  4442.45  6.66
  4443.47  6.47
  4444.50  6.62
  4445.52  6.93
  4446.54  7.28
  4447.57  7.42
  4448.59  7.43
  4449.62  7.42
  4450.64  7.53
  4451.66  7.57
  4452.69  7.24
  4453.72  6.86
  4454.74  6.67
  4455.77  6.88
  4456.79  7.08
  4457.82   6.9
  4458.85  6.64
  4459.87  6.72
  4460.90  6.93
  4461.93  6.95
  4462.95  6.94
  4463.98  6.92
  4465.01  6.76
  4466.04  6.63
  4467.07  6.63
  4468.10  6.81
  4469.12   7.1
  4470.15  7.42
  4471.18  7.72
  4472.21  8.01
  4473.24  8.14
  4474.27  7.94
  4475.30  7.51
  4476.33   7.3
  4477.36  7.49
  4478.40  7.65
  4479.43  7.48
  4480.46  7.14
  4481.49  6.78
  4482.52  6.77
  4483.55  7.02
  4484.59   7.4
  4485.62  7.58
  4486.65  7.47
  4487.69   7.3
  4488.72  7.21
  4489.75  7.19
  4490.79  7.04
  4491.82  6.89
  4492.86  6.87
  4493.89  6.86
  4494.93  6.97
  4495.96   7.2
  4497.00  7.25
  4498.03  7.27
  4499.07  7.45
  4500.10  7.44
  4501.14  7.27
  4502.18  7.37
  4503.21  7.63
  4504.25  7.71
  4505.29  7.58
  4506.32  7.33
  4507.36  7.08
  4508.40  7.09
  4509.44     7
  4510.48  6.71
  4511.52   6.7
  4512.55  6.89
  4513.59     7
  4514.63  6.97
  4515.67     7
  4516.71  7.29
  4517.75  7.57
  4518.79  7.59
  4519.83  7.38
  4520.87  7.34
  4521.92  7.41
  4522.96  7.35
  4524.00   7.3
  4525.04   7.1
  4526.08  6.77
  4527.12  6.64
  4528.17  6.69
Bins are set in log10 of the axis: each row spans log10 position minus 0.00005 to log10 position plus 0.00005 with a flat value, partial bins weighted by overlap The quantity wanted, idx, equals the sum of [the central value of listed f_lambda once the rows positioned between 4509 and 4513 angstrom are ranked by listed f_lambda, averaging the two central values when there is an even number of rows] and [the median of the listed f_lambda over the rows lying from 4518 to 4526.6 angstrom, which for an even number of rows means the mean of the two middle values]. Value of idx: 14.1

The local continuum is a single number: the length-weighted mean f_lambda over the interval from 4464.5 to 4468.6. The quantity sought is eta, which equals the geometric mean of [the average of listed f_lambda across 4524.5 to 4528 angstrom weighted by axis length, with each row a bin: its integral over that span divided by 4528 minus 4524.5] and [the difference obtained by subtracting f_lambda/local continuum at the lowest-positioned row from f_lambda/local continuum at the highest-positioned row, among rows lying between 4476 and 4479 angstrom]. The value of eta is 0.6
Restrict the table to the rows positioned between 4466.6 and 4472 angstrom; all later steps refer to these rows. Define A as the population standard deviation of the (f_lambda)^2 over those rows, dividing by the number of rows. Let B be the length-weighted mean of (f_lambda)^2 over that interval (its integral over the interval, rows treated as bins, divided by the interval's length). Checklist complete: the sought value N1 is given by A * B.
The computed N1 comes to 295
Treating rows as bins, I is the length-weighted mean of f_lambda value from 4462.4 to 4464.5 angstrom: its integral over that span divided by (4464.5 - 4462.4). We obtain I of 6.9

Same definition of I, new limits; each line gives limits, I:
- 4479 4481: 7.3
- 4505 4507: 7.4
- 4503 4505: 7.6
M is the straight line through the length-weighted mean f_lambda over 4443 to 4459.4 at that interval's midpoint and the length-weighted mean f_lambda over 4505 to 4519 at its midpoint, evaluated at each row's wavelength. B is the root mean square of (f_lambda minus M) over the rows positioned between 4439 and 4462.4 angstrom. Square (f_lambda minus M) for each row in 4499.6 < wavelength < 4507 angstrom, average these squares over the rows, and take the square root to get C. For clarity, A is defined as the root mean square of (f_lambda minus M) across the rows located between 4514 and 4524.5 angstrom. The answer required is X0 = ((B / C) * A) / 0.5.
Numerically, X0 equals 0.49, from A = 0.277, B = 0.35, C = 0.400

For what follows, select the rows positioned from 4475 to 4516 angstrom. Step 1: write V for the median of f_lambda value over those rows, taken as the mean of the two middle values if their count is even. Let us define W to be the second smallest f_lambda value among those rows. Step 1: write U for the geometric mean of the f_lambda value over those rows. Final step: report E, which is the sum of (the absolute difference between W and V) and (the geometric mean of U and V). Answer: 7.69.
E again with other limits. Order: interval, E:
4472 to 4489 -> 8.13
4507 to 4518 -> 7.30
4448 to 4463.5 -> 7.26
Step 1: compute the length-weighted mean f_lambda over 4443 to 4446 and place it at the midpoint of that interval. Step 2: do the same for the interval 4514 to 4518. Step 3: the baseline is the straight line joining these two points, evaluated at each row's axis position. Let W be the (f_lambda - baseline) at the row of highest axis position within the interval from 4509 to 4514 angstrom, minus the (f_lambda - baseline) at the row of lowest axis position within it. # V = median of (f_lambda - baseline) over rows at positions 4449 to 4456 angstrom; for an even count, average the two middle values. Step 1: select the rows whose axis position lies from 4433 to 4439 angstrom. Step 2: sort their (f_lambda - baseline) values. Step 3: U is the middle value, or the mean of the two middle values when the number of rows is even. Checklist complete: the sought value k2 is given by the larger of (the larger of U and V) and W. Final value 0.52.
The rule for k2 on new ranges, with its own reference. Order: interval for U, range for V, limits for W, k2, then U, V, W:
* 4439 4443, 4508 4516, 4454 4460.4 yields 0.72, 0.7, -0.18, 0.01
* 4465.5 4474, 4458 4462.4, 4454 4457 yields 0.41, 0.4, 0.05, 0.40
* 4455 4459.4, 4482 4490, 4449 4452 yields 0.28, 0.1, 0.28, 0.14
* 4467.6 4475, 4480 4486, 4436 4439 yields 0.86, 0.9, 0.15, 0.21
